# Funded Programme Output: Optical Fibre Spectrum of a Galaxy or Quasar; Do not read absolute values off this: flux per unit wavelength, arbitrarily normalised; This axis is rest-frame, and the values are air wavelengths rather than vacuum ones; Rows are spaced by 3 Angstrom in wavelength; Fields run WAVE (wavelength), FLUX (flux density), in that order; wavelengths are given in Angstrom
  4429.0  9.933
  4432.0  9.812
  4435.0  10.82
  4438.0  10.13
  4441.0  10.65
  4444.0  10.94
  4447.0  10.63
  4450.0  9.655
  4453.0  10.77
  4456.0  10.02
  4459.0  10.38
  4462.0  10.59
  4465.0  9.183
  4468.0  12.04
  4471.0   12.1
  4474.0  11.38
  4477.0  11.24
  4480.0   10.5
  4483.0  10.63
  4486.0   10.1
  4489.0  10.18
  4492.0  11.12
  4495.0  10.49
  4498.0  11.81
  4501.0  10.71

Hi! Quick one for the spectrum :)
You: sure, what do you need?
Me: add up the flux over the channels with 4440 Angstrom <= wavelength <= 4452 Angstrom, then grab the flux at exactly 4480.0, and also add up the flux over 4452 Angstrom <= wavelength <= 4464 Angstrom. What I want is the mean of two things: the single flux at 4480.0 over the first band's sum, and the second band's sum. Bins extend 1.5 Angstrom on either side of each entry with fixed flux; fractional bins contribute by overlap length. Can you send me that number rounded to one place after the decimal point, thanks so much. 21.0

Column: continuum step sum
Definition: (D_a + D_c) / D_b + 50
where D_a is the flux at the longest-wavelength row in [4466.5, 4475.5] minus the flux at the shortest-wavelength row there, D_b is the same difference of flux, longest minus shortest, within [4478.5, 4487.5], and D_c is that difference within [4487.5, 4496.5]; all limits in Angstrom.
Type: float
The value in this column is 50.9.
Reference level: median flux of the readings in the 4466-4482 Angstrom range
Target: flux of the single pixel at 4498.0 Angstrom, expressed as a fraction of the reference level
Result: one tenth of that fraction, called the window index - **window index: 0.104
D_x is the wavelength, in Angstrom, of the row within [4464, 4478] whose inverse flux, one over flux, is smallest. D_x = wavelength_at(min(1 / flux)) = 4471.0 Angstrom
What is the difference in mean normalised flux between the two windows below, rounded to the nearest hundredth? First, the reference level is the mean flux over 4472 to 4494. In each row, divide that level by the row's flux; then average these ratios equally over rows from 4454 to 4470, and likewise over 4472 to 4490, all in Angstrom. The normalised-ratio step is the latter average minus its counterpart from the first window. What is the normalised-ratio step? -0.03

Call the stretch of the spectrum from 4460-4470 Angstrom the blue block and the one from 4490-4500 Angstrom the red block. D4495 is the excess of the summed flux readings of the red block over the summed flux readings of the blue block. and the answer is 1.6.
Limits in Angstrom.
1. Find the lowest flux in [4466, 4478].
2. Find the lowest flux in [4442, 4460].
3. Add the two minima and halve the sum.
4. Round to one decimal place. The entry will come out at 10.4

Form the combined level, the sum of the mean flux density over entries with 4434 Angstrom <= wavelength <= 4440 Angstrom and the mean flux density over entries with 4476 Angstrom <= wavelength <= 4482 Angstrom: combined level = 21.3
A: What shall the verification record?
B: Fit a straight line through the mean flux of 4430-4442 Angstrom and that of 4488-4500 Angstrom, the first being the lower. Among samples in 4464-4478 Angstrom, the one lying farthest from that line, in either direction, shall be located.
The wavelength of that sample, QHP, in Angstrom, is 4465.0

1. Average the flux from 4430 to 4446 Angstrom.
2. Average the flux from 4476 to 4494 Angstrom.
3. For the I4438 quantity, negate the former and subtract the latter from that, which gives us -21.1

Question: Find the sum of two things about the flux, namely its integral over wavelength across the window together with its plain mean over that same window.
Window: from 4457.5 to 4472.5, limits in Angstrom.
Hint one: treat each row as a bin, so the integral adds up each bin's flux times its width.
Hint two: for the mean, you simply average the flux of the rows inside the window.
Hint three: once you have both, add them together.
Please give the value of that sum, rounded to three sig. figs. 174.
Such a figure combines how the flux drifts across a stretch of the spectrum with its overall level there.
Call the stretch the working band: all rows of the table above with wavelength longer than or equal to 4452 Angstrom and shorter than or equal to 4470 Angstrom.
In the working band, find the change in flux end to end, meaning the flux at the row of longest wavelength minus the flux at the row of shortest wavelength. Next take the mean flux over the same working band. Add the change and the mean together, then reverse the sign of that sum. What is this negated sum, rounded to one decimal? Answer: -11.8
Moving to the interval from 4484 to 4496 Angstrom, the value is -10.9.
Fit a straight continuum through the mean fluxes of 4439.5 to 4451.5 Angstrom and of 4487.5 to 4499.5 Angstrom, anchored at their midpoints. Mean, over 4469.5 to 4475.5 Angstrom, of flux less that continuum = 1.0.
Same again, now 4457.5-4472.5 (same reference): 0.2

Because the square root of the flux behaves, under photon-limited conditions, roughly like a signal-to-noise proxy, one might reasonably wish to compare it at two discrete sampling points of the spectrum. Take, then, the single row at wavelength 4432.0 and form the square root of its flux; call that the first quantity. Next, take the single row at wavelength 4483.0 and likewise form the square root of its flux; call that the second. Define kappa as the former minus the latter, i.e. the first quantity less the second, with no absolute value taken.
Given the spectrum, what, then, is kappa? -0.13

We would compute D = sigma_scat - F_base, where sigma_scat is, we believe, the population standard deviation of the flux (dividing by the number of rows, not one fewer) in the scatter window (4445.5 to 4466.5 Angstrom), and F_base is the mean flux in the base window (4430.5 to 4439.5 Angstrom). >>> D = -9.71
